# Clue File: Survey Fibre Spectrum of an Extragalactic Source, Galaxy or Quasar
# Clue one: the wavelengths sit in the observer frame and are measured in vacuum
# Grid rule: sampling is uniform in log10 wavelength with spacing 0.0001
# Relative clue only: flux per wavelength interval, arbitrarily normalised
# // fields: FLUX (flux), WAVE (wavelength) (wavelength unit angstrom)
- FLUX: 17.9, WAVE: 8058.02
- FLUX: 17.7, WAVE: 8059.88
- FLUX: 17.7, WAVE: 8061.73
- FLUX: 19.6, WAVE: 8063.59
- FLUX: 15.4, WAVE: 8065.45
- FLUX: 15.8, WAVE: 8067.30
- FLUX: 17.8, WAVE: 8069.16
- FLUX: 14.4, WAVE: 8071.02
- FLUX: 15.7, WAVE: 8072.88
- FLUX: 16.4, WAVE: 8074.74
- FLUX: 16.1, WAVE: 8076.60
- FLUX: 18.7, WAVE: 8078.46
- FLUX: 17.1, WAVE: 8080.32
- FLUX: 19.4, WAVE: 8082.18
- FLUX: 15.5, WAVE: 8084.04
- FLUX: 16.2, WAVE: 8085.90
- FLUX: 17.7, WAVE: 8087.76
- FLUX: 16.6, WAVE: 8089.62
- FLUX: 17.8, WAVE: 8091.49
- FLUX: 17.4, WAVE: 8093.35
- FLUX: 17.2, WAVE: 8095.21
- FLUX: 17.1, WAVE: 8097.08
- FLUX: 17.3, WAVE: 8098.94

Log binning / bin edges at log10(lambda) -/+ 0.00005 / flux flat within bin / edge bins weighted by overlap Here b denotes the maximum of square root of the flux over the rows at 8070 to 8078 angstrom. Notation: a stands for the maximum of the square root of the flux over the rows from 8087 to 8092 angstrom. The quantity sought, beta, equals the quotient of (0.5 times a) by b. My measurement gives 0.521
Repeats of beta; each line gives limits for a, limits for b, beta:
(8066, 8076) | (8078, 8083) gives 0.479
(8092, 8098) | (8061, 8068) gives 0.471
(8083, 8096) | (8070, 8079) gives 0.488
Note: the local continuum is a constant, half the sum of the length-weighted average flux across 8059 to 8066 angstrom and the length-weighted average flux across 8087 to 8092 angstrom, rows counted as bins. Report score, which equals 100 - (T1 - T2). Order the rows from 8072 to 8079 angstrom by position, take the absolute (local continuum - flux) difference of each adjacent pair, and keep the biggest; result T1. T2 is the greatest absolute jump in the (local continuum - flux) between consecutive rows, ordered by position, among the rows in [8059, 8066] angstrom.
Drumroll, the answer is 102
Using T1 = 2.6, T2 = 4.2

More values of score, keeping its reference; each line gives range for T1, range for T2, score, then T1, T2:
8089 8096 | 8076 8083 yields 101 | 1.2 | 2.6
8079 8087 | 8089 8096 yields 97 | 3.9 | 1.2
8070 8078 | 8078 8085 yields 103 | 1.3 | 3.9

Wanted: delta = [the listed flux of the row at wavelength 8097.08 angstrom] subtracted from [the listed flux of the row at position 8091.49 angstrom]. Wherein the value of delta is 0.7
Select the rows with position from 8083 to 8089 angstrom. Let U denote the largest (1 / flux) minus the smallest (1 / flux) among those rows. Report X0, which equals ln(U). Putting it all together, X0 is -4.8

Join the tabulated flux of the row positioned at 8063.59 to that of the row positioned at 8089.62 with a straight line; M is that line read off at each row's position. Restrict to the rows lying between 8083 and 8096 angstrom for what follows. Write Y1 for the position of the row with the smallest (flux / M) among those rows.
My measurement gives 8084.04 angstrom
